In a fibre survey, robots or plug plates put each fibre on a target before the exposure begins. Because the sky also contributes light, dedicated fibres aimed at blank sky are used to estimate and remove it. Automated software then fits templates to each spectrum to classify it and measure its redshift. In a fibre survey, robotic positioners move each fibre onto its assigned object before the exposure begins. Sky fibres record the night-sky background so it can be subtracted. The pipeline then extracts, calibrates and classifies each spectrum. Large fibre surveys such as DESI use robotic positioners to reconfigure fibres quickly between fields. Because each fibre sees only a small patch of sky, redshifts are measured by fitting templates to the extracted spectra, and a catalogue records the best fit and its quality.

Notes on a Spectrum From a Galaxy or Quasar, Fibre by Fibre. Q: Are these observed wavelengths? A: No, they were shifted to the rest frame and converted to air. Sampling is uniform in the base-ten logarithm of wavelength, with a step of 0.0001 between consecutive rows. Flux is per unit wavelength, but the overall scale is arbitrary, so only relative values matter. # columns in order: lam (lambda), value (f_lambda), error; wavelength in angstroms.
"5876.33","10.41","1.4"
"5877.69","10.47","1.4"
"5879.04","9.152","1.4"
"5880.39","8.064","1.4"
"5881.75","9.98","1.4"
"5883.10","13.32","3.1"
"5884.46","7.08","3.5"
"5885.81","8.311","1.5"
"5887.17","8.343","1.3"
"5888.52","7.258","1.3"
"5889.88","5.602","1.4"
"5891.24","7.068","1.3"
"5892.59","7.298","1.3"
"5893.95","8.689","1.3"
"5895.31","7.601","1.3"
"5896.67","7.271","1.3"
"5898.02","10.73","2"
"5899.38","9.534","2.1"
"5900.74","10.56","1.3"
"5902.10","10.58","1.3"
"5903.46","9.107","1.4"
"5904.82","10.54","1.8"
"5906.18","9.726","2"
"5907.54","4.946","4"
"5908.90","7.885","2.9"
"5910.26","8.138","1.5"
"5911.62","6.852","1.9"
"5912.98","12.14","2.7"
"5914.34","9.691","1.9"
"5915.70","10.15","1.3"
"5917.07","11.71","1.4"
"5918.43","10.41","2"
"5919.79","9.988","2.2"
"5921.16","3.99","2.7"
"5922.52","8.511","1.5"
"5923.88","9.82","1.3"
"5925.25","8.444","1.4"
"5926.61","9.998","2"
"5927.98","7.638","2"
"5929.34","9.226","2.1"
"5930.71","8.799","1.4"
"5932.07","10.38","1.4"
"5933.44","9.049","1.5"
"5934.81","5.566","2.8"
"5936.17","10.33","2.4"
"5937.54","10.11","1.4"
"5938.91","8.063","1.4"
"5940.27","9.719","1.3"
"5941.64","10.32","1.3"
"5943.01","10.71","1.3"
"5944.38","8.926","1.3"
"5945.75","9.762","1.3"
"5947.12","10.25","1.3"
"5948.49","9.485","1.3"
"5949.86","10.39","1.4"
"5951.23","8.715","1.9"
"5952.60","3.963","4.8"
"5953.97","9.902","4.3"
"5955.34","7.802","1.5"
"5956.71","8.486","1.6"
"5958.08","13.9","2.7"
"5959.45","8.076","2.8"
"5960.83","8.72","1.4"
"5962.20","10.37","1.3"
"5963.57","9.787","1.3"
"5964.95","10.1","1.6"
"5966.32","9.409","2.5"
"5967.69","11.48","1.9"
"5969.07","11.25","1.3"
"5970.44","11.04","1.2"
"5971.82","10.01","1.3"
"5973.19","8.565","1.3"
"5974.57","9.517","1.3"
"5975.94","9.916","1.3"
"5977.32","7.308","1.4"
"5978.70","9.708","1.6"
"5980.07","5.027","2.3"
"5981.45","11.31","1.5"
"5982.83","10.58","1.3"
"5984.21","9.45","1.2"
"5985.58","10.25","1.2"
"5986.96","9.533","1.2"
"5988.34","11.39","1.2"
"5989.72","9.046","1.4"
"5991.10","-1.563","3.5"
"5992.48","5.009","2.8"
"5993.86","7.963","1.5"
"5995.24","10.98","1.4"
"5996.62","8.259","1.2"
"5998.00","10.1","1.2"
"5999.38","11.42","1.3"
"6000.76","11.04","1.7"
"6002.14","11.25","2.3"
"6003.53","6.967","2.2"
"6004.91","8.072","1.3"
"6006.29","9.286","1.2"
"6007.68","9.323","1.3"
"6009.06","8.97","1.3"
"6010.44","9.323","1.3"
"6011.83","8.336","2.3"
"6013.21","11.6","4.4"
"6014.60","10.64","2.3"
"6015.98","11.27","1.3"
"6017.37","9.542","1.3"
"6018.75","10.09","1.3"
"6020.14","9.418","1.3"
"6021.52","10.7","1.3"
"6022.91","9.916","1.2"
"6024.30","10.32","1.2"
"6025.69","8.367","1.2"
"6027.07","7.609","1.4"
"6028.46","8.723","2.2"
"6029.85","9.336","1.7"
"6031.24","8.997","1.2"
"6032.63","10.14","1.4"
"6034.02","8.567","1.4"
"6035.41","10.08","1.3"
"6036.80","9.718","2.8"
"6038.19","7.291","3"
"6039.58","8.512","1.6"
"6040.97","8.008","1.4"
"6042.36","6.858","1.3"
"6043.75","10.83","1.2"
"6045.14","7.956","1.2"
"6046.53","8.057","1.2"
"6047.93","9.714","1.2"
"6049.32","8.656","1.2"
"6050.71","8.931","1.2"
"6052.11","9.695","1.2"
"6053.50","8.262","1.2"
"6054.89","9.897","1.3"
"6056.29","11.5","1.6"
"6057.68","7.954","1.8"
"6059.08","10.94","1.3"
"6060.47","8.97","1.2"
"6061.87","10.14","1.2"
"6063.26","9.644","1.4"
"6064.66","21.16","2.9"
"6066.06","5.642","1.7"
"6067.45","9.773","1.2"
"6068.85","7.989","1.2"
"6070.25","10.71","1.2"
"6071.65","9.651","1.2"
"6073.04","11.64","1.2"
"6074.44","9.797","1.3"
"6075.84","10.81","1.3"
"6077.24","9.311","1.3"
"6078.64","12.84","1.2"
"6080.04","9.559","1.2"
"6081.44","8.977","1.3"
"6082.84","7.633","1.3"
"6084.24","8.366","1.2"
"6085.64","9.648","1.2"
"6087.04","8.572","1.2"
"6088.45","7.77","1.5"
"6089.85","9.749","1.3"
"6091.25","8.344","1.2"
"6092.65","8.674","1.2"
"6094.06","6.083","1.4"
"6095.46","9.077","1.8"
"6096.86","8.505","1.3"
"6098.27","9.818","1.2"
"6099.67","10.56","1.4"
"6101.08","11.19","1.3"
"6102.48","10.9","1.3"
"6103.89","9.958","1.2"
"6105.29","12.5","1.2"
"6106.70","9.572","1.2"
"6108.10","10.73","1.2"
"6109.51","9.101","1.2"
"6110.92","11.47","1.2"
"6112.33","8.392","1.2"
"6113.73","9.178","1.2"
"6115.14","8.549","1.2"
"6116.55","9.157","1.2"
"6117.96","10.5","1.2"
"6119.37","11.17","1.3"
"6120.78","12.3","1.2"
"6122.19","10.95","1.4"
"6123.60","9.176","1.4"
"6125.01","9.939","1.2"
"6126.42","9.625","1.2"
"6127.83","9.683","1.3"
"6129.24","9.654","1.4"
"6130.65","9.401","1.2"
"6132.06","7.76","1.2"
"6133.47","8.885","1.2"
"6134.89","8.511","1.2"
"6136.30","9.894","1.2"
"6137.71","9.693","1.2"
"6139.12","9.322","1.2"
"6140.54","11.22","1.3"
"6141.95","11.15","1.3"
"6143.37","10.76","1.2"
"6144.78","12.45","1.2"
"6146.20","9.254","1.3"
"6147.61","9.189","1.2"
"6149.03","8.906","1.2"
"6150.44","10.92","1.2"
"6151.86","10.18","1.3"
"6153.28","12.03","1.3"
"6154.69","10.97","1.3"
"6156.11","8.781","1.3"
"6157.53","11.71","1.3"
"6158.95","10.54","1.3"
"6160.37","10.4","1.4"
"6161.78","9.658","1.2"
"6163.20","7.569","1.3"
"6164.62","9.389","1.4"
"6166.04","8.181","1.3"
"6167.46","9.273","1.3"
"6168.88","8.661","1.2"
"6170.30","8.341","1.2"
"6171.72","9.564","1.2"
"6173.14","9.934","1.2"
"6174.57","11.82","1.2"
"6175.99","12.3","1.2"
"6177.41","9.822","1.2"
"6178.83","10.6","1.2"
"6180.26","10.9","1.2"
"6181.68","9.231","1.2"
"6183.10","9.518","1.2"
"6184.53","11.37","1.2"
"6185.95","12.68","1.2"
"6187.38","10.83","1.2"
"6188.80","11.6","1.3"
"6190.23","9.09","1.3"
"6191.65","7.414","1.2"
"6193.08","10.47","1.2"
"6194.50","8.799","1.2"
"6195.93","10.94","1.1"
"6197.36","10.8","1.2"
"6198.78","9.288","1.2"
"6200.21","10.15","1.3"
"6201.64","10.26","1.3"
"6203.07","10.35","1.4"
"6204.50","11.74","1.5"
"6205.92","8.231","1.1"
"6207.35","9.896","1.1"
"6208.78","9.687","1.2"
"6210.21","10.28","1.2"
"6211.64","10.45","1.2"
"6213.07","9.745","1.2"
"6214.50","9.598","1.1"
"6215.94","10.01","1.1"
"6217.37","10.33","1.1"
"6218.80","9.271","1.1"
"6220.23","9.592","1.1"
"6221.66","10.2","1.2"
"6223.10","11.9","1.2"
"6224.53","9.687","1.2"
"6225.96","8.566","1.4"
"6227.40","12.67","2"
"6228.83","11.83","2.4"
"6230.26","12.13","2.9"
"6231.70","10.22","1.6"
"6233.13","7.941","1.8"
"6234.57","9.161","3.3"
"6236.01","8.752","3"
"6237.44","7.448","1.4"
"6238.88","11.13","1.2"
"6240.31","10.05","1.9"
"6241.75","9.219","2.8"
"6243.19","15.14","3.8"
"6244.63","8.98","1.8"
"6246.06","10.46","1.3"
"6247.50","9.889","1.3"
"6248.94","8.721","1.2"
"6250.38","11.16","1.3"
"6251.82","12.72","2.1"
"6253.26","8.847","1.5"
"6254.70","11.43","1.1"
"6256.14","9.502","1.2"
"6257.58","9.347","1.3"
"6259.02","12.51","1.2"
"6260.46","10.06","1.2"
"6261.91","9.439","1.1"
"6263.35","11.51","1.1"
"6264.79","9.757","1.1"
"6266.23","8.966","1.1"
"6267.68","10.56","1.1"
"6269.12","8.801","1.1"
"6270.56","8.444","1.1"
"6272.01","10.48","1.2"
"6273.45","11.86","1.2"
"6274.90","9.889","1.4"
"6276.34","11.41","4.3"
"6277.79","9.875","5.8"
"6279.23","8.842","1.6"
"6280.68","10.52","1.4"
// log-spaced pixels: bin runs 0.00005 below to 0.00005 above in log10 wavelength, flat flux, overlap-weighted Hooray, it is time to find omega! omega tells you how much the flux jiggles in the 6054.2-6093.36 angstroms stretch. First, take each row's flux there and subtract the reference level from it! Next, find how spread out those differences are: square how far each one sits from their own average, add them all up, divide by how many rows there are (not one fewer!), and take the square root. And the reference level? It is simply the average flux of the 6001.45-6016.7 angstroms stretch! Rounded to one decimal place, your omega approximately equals 2.6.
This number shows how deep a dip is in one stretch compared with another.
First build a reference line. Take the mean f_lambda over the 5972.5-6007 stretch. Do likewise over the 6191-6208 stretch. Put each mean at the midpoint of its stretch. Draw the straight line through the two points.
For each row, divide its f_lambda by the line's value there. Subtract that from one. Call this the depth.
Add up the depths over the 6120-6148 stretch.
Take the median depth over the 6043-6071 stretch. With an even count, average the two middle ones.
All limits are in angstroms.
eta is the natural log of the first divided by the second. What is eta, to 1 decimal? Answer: 2.7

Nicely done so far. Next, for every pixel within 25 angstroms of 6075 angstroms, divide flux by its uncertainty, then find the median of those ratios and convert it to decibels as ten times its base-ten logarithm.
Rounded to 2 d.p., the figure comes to 8.67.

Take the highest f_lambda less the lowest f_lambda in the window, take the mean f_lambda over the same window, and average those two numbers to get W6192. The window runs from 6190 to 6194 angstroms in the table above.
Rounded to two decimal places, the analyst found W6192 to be 6.02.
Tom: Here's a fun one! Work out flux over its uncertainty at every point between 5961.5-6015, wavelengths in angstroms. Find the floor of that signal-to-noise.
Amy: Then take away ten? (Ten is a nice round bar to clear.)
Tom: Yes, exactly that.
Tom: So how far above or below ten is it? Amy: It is -10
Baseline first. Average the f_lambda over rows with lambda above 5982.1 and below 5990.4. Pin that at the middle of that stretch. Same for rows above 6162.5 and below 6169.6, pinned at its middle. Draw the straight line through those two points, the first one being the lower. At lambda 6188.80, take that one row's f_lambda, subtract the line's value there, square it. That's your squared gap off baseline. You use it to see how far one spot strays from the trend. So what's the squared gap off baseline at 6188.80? 10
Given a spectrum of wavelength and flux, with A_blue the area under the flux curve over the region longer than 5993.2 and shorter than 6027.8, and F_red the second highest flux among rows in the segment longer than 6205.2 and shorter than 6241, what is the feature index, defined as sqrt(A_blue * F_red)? 63.6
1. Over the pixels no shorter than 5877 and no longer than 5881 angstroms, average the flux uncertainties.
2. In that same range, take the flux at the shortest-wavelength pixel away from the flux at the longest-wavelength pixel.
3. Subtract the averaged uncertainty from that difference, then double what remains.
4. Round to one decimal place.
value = -7.6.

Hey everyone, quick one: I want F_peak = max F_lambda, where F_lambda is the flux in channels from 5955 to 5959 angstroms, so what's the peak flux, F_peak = 13.9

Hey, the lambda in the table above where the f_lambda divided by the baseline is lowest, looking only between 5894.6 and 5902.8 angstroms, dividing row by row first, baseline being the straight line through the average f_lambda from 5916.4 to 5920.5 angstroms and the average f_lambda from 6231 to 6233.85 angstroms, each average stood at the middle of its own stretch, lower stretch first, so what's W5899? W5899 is 5896.67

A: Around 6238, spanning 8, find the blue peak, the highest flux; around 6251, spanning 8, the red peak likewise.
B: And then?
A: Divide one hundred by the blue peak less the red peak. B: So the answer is -63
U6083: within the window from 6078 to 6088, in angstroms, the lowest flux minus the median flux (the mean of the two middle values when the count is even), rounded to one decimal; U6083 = -1.3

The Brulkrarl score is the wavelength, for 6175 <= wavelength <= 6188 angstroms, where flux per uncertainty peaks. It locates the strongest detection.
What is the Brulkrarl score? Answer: 6185.95 angstroms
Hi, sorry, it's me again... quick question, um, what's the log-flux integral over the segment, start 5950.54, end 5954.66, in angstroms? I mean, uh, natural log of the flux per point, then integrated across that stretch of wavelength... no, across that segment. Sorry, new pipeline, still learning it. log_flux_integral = 8.0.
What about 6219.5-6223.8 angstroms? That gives 10.1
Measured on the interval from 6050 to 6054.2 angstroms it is 9.2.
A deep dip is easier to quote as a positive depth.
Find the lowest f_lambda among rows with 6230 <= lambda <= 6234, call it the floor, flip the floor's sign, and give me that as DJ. -8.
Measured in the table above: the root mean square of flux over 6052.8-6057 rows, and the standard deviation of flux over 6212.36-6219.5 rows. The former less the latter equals 9.6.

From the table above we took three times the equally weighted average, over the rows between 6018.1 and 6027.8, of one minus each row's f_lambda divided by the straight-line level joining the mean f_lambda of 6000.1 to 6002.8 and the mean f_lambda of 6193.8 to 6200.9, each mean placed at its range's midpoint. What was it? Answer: 0.42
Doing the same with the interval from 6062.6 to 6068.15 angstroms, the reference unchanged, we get -0.22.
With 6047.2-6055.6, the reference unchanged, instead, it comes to 0.46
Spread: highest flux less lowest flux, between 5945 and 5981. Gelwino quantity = 10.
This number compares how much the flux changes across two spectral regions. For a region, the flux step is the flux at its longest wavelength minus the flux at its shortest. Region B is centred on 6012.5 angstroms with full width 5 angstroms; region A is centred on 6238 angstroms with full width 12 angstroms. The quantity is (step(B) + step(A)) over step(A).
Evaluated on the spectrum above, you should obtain 1.2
